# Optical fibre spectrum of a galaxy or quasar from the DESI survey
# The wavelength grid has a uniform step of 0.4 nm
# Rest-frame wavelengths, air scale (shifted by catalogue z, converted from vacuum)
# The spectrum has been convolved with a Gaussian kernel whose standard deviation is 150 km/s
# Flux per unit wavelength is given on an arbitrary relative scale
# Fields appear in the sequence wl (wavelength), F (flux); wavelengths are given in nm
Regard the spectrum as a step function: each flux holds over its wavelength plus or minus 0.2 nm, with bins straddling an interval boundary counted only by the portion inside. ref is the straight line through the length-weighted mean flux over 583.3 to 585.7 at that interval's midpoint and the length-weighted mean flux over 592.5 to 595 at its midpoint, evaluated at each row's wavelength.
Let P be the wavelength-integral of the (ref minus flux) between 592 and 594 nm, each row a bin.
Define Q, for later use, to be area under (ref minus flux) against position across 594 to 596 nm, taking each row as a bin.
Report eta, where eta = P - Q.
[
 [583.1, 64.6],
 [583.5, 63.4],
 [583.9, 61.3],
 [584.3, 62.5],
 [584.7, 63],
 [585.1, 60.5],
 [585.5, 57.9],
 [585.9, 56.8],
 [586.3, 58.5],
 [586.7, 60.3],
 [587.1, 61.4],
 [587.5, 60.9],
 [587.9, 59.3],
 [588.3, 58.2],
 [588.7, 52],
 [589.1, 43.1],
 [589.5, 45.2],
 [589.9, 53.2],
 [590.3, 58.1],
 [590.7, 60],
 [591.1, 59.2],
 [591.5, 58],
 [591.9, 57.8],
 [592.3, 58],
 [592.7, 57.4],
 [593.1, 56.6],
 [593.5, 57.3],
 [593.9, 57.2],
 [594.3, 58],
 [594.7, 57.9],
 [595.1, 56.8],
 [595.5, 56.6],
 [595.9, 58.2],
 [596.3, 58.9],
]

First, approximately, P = 1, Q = -1.2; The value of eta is 2.0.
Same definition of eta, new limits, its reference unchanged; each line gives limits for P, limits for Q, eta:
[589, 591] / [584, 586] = 10.9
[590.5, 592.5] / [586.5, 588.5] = -0.7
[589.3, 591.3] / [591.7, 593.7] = 6.7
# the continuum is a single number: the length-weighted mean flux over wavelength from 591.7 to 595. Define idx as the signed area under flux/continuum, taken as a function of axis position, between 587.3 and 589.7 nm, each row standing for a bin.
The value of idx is 2.22 nm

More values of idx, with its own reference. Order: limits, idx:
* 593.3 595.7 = 2.39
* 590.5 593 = 2.54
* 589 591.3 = 2.14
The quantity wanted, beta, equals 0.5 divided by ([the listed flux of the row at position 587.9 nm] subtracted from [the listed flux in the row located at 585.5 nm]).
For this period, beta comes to -0.4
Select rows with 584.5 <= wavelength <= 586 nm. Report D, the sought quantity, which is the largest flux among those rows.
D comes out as 63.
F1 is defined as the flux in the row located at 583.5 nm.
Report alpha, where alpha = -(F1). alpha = -63.4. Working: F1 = 63.4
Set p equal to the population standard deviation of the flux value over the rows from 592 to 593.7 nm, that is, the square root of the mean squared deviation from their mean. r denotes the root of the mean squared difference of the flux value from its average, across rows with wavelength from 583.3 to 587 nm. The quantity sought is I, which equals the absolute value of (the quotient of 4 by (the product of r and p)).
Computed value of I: 3.7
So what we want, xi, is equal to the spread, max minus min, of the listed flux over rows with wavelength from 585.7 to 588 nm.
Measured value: 4.6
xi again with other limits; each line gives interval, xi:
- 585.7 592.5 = 18.3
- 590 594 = 3.4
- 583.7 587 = 6.2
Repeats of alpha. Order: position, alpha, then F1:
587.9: -59.3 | 59.3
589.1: -43.1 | 43.1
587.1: -61.4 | 61.4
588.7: -52.0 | 52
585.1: -60.5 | 60.5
